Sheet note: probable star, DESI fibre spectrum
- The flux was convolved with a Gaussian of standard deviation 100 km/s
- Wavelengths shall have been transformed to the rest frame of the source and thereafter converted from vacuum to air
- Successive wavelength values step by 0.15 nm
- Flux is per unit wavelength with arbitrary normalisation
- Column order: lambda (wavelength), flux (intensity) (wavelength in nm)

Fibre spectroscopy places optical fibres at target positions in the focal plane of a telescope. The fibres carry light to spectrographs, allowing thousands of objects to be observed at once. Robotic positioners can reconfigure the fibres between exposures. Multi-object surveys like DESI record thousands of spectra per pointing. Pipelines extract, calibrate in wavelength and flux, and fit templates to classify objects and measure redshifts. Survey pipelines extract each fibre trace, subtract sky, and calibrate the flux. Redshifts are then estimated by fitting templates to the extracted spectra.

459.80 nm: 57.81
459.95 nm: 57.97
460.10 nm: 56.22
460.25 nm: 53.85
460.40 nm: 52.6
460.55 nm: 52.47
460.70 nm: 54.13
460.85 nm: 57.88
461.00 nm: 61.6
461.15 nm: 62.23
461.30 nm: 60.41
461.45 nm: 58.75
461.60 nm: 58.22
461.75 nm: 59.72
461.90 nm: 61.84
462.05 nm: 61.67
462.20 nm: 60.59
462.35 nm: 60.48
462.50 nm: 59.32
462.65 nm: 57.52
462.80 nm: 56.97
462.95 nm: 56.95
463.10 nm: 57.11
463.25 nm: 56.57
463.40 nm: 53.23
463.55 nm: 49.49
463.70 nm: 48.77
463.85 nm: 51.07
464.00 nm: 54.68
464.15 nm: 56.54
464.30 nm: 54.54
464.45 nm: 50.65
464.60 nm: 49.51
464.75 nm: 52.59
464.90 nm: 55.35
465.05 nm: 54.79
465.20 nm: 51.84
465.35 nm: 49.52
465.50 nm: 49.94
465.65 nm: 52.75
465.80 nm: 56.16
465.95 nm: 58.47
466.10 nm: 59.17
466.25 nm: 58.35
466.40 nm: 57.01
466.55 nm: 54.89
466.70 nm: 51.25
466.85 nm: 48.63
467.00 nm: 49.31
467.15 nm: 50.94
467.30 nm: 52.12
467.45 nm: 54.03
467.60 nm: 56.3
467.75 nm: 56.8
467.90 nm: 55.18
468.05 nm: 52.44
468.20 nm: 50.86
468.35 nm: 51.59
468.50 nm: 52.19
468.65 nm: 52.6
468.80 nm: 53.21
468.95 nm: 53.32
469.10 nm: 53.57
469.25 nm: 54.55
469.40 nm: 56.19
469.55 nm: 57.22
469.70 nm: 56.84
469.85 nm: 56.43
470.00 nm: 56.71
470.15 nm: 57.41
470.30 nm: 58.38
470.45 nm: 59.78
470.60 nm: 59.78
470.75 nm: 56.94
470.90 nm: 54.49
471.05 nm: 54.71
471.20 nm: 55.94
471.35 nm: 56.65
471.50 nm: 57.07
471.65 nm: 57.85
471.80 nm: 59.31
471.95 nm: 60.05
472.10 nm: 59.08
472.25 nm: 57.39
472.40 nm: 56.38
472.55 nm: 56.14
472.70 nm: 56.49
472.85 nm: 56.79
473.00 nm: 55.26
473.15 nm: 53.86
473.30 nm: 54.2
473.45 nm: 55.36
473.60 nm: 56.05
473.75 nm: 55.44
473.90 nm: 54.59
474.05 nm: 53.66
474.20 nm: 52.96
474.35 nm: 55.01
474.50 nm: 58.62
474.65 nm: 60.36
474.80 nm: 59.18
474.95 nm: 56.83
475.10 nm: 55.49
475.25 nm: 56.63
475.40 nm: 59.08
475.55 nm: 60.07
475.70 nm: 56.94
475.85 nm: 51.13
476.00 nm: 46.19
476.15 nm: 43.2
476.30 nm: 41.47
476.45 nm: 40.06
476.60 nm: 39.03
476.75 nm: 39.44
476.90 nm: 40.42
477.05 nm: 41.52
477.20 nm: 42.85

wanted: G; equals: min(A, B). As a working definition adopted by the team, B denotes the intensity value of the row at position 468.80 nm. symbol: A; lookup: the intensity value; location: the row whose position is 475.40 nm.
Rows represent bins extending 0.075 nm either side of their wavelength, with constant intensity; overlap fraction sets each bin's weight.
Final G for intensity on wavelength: 53.2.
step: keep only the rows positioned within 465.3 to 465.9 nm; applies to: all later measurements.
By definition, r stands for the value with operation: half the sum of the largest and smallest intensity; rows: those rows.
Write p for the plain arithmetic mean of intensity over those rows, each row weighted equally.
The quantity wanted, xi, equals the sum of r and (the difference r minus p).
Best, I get 53.6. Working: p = 52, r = 53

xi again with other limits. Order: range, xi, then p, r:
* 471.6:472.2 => 58.8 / 59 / 59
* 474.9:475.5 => 57.6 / 57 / 57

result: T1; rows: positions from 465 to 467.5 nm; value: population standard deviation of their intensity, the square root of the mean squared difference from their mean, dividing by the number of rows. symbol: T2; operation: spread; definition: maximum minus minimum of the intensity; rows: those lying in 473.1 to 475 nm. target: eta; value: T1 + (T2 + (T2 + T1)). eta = 21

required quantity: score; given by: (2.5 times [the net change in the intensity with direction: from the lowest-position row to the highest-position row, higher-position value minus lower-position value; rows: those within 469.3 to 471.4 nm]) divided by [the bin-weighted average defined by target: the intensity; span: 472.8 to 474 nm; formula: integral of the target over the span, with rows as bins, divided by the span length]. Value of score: 0.0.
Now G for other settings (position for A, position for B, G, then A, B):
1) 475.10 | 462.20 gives 55.5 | 55.49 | 60.59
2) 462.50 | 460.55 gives 52.5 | 59.32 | 52.47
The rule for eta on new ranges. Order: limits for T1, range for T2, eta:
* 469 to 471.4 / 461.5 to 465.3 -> 30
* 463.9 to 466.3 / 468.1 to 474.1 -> 25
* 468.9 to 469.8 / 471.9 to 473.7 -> 15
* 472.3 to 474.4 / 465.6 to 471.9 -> 25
